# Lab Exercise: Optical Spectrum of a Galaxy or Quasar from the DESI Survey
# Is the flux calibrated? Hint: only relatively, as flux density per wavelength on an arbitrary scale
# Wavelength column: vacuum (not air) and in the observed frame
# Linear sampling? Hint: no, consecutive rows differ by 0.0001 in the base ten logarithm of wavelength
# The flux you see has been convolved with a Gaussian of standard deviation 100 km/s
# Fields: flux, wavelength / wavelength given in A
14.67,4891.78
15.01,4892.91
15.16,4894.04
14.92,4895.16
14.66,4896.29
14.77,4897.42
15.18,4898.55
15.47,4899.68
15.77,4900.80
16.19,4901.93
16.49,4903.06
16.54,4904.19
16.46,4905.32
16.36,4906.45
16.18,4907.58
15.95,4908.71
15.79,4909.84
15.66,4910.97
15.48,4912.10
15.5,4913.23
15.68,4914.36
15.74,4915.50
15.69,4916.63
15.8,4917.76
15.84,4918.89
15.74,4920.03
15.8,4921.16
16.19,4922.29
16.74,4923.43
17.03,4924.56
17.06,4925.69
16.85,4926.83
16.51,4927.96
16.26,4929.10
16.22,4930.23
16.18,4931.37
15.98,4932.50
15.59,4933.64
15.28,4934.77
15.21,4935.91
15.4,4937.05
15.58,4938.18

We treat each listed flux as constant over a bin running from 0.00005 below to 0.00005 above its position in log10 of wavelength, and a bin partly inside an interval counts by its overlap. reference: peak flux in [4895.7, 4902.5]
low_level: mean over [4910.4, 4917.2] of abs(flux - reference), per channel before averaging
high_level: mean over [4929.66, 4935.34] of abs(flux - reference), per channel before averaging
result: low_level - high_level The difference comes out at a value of 0.21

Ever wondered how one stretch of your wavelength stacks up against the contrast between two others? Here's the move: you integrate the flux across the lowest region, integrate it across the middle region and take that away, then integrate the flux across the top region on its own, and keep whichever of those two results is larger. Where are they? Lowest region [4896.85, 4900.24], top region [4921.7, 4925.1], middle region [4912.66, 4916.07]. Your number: 56.6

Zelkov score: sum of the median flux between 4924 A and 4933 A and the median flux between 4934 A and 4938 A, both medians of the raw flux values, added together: 31.7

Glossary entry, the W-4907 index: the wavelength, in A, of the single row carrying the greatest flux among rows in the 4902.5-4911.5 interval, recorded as 4904.19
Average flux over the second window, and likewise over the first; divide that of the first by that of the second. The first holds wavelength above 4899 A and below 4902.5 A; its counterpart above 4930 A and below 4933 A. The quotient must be 0.980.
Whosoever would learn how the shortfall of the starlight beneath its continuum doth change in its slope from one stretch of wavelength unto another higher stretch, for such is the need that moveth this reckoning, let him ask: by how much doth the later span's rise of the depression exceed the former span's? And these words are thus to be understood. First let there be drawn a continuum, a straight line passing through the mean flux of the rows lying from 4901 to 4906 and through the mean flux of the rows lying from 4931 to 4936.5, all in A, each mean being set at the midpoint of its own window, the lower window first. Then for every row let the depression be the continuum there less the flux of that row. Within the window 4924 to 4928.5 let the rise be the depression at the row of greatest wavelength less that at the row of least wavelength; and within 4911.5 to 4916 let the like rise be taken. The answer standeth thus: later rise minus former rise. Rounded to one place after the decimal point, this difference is 0.8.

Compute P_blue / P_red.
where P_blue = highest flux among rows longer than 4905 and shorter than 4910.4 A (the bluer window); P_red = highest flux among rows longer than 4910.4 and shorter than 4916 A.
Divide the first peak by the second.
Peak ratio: 1.046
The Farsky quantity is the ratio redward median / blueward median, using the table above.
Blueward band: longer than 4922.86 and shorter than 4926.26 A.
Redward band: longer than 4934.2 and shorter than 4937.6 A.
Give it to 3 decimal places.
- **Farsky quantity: 0.897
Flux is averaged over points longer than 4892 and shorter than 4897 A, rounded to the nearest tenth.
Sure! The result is 14.9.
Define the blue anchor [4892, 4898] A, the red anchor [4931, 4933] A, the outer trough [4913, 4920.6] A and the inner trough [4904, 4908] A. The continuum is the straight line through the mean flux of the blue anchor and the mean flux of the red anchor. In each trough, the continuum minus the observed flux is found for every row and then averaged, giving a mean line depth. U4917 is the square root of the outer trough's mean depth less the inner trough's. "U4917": 1.01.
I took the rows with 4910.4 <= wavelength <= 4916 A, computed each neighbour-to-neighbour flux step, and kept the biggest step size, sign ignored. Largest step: 0.18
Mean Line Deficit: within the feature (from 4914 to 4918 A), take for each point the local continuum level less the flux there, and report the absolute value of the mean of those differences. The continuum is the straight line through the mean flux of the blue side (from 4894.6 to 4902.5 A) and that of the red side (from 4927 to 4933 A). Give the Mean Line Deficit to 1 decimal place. 0.1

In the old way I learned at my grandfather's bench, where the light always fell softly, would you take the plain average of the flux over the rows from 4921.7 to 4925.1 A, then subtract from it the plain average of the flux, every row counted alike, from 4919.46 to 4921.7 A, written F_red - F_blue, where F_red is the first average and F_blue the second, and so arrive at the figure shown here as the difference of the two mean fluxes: 0.88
